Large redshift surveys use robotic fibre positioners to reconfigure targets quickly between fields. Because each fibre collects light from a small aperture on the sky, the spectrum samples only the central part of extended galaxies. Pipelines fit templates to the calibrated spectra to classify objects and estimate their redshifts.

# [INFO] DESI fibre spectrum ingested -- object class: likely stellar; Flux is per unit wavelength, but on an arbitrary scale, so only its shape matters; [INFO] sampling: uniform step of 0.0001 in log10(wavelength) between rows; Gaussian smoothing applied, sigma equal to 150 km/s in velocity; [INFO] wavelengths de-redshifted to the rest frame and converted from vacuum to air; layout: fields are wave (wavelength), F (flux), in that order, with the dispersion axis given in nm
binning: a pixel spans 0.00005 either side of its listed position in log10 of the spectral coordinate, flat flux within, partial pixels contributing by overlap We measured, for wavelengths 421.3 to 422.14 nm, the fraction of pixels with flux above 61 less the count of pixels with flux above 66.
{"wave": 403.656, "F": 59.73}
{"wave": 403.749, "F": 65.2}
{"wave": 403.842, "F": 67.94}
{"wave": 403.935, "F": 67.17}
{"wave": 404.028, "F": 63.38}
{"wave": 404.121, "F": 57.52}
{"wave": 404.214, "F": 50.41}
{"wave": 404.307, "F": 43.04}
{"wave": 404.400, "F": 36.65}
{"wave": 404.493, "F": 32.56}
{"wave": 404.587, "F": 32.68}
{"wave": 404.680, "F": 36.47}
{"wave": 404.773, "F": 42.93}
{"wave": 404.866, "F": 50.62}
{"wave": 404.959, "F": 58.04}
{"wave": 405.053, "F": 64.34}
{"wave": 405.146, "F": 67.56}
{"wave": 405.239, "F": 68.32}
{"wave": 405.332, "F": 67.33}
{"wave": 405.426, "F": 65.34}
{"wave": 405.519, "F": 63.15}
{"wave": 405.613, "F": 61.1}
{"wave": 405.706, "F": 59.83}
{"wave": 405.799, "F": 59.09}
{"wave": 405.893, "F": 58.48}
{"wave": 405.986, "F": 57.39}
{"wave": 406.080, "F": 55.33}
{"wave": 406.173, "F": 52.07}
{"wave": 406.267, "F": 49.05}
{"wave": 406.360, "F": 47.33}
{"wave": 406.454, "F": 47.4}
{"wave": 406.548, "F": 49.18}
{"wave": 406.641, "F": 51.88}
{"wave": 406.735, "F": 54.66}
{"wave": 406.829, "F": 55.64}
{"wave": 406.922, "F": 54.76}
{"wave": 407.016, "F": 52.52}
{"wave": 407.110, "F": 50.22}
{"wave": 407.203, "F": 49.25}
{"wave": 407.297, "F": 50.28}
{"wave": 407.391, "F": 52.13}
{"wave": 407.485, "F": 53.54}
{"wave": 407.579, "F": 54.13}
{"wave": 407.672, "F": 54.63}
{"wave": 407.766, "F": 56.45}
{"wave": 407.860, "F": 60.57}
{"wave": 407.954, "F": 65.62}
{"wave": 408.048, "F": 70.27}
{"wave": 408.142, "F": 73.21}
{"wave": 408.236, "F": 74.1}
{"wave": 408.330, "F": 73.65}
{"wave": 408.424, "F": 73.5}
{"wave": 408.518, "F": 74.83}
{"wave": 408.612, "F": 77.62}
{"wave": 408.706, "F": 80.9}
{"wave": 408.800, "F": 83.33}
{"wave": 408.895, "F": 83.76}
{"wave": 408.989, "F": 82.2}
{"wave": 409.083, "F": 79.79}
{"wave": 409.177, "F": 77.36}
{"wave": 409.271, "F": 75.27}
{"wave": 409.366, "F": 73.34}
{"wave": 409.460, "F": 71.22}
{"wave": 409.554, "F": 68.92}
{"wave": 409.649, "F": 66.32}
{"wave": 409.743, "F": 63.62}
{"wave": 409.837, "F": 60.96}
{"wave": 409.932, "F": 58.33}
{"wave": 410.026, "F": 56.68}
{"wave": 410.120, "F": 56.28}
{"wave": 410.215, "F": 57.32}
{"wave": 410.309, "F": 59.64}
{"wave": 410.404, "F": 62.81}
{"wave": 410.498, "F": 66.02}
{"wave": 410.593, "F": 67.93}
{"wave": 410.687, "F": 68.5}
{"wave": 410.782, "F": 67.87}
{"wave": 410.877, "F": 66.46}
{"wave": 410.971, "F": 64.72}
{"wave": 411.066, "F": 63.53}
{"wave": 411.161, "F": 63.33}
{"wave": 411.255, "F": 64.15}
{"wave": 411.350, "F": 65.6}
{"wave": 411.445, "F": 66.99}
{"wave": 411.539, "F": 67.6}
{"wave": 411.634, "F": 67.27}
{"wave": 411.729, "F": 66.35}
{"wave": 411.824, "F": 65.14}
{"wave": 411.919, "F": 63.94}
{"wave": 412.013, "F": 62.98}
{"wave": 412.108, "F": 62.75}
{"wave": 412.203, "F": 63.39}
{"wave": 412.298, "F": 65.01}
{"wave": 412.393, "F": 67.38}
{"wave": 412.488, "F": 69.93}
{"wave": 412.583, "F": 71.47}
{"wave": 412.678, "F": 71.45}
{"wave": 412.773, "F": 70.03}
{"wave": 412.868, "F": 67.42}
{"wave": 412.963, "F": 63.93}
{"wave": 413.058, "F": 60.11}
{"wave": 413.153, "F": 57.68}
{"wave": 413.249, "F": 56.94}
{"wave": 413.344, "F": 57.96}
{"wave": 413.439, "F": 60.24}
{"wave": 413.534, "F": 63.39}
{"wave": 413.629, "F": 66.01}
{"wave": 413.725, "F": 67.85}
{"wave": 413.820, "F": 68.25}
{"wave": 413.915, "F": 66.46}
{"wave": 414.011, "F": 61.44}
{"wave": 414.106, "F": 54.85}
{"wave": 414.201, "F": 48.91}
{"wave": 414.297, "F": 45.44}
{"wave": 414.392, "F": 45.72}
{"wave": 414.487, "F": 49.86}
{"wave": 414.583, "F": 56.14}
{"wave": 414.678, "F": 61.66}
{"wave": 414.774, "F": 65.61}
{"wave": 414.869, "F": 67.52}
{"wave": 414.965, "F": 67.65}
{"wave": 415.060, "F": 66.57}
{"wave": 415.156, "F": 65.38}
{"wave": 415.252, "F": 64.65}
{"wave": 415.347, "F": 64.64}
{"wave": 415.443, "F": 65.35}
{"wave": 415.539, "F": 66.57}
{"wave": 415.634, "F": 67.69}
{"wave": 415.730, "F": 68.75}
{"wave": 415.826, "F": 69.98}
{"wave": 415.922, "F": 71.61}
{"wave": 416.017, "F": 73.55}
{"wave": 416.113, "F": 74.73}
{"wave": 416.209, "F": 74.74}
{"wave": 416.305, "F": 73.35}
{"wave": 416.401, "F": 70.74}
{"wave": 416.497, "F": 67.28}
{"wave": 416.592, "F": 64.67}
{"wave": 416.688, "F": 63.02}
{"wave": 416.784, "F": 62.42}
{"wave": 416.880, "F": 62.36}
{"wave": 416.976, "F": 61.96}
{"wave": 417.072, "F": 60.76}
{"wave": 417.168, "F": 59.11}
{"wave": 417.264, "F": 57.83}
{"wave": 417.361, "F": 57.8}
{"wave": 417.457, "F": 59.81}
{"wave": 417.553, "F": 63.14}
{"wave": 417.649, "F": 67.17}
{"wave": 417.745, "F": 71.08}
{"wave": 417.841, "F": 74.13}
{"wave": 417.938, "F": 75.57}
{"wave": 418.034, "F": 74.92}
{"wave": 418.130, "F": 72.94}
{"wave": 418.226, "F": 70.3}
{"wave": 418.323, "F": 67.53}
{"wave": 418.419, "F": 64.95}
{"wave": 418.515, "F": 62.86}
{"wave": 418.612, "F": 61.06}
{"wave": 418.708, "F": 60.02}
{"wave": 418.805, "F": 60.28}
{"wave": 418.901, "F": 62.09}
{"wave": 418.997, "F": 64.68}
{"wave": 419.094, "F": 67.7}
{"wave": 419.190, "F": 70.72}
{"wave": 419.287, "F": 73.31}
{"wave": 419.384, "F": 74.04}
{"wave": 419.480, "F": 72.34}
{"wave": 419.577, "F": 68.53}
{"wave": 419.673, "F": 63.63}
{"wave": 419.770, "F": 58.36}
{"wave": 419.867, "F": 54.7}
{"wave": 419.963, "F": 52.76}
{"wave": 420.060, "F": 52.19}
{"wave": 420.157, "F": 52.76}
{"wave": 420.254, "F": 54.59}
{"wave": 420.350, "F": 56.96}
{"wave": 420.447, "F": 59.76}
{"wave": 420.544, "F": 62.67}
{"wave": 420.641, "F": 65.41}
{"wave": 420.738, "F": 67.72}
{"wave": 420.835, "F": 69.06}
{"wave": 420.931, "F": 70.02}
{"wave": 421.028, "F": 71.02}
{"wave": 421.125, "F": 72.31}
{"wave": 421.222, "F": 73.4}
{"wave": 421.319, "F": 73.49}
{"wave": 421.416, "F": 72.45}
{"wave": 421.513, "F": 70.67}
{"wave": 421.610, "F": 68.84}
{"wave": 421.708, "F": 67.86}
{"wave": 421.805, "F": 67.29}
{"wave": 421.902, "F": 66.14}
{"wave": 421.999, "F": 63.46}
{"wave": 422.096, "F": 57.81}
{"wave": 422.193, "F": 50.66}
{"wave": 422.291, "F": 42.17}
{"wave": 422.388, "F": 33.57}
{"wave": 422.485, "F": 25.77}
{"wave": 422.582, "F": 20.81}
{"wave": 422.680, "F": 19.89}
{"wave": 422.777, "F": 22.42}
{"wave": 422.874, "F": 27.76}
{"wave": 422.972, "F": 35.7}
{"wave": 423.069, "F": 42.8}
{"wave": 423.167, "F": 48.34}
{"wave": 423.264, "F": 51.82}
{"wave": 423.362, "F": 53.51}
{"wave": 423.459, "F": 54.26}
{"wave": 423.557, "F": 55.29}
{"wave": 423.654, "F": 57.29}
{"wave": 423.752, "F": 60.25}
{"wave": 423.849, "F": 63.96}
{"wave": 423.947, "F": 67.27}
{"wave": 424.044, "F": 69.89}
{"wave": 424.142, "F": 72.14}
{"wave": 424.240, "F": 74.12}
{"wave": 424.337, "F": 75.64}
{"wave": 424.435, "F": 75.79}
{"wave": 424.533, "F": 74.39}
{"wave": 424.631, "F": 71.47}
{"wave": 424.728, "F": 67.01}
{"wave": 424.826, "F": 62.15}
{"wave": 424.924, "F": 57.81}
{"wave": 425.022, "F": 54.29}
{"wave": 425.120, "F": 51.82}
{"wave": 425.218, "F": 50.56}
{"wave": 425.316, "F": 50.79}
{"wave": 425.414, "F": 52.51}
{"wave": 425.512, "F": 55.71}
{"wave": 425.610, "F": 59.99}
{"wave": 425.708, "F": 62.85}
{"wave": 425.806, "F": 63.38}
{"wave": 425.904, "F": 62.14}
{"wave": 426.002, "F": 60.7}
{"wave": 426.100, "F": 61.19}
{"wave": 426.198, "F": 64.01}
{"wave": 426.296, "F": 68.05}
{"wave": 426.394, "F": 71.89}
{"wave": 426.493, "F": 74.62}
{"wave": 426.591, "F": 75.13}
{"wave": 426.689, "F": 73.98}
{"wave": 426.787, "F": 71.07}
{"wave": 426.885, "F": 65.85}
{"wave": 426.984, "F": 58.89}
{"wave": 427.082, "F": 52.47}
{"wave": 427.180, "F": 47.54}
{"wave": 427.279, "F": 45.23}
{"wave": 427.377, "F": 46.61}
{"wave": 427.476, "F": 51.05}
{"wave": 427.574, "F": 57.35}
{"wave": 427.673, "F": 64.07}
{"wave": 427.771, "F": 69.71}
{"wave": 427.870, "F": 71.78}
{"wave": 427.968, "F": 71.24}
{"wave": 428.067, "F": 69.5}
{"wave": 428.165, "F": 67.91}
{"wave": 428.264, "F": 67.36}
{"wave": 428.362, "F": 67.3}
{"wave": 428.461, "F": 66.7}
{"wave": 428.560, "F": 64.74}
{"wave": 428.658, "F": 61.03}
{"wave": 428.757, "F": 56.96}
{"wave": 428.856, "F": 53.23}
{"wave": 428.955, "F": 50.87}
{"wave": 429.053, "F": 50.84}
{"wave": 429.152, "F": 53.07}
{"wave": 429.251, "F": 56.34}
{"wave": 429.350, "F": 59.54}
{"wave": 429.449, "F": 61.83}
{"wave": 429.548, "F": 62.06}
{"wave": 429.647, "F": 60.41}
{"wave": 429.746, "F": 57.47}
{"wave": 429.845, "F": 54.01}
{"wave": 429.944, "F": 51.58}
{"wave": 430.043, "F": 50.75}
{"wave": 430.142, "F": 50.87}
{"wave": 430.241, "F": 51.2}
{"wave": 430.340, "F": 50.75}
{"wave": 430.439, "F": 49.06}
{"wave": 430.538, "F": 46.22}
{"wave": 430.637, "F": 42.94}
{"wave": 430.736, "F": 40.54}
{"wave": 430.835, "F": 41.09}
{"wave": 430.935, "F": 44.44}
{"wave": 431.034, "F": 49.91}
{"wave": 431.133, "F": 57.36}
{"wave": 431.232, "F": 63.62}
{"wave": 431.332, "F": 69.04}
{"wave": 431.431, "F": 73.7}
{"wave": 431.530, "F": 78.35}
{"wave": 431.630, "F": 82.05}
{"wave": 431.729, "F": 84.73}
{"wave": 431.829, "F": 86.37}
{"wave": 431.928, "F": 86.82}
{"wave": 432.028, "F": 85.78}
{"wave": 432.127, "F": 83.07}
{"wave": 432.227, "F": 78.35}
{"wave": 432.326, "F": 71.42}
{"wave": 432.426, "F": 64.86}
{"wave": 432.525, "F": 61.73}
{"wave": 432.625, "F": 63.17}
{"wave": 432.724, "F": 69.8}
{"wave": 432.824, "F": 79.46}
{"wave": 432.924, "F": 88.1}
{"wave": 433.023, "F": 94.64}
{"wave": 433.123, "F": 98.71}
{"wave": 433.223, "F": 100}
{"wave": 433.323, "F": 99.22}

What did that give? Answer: -6.1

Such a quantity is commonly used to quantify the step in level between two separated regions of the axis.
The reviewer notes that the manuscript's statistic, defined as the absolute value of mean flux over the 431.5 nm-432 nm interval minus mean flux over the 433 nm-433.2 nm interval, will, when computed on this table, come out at 13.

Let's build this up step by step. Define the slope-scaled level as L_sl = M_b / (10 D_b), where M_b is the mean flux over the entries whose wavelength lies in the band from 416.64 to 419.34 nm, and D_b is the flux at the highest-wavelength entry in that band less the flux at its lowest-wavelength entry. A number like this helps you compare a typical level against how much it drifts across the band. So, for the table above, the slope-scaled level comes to 0.63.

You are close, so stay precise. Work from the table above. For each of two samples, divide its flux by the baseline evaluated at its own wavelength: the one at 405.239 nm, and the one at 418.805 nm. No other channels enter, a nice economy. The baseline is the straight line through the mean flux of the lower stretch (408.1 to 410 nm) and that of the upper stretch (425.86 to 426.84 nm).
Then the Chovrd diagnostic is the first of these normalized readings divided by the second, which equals 1.07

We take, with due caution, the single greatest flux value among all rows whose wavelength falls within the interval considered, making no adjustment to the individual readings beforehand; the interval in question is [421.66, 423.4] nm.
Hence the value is 67.86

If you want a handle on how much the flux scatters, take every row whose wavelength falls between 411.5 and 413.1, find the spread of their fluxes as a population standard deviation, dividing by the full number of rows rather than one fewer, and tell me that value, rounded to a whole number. 3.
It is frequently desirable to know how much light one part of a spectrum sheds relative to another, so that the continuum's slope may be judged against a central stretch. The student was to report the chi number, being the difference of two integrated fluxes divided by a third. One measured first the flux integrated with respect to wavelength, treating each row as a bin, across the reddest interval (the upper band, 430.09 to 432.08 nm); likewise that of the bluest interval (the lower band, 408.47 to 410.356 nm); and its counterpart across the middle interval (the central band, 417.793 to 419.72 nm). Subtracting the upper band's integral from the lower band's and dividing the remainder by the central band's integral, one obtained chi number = 0.1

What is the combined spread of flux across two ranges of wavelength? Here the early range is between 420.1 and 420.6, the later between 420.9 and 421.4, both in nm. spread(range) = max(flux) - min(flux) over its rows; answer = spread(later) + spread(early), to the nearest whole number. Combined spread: 13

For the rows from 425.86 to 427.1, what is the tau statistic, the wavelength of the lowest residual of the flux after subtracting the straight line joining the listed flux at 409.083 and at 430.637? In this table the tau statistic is 427.082 nm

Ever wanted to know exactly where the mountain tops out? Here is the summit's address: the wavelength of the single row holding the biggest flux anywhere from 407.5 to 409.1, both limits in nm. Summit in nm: 408.895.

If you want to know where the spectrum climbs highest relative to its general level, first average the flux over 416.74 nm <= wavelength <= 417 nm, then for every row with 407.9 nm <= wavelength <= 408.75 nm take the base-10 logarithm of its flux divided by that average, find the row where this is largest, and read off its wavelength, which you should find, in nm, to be 408.706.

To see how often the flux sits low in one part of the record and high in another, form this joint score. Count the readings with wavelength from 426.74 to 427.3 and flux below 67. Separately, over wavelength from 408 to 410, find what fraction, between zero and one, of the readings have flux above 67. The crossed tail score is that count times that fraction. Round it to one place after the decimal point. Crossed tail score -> 4.0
